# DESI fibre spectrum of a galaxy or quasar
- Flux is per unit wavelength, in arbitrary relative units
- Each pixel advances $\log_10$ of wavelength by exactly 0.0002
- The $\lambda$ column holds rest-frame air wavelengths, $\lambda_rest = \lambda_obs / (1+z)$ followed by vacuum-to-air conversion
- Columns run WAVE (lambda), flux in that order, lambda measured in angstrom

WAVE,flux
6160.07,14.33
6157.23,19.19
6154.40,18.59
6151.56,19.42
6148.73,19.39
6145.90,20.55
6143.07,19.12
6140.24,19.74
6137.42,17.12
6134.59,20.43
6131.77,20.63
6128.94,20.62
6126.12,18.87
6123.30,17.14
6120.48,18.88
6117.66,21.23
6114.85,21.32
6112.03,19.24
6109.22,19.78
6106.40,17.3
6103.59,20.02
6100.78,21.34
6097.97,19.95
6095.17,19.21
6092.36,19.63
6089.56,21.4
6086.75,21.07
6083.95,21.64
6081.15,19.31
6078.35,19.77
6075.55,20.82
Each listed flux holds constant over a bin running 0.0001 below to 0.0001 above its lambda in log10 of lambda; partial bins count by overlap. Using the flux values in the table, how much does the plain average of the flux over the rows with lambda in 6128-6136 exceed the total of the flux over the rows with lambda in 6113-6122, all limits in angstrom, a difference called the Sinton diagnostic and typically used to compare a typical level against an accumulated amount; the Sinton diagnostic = -40.9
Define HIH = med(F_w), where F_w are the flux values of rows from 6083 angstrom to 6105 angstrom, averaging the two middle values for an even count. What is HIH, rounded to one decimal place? 20.5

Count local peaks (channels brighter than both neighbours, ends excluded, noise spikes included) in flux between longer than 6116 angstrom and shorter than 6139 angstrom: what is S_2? 1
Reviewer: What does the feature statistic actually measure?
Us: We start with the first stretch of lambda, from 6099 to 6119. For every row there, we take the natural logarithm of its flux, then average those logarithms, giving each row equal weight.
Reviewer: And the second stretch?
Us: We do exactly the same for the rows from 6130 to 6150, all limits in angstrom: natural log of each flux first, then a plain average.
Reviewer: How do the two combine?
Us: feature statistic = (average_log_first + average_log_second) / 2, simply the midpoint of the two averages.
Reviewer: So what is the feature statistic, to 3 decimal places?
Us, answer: 2.984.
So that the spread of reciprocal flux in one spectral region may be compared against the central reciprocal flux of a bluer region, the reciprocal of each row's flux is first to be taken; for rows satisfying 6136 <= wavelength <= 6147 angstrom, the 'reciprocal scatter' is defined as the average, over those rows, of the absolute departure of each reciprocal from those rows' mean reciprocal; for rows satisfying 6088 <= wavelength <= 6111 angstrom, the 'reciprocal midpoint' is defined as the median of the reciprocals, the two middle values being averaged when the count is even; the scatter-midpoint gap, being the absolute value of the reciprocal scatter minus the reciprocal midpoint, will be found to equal 0.0474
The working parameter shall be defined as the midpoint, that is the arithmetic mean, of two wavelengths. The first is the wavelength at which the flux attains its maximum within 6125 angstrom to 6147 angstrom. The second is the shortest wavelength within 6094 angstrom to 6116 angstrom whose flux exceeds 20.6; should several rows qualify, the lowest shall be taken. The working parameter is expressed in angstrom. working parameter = 6116.3 angstrom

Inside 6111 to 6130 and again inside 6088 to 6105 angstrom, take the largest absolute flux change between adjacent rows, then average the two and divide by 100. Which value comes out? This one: 0.0206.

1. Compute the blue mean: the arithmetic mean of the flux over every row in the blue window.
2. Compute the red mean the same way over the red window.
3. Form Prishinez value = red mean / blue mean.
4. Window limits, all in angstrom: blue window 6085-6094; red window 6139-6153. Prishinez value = 0.949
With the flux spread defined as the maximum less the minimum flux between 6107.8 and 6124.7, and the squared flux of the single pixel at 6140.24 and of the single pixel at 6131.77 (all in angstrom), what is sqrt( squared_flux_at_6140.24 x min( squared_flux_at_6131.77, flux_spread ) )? 40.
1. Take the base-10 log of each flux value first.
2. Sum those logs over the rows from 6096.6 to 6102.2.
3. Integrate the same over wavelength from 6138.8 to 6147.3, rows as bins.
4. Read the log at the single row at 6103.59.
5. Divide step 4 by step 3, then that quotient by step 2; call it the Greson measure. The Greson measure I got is 0.045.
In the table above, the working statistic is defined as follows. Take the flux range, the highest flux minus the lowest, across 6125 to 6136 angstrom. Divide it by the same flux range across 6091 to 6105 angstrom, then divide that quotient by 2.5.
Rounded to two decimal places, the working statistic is 0.33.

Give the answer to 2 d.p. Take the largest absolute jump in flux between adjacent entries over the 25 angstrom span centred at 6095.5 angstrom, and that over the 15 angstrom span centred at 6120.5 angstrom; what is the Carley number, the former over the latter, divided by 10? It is 0.12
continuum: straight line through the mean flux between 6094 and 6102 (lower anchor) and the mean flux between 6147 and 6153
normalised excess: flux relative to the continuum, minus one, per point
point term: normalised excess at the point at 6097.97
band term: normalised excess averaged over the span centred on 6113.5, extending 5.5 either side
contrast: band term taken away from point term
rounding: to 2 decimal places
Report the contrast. -0.03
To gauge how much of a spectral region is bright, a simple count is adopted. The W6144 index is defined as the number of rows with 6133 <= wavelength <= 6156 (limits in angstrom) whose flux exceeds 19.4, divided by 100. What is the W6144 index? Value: 0.040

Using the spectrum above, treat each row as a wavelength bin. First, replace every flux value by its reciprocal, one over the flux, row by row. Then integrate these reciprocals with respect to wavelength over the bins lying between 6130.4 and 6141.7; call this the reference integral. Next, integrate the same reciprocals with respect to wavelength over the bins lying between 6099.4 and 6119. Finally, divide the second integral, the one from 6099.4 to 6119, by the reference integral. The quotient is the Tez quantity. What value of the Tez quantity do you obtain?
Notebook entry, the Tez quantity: 1.7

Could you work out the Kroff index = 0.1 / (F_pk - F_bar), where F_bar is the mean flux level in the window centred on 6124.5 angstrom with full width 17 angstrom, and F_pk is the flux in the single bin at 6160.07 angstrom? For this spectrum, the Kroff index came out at -0.02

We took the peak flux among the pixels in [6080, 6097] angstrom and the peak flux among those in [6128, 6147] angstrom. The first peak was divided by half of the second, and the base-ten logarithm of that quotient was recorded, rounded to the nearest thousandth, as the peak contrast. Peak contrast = 0.322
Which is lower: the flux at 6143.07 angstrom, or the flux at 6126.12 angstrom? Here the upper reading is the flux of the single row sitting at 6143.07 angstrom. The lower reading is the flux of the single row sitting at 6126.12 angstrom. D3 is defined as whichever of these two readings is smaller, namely 18.9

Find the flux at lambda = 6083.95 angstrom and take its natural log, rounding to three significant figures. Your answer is 3.07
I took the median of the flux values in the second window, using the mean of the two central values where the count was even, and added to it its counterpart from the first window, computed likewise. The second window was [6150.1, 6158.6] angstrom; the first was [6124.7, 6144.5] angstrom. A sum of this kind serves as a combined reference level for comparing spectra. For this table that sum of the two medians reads 38.9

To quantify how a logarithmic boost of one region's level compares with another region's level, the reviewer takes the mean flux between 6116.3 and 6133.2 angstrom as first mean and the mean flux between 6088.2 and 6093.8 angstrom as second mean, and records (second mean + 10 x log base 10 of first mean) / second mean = 1.63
